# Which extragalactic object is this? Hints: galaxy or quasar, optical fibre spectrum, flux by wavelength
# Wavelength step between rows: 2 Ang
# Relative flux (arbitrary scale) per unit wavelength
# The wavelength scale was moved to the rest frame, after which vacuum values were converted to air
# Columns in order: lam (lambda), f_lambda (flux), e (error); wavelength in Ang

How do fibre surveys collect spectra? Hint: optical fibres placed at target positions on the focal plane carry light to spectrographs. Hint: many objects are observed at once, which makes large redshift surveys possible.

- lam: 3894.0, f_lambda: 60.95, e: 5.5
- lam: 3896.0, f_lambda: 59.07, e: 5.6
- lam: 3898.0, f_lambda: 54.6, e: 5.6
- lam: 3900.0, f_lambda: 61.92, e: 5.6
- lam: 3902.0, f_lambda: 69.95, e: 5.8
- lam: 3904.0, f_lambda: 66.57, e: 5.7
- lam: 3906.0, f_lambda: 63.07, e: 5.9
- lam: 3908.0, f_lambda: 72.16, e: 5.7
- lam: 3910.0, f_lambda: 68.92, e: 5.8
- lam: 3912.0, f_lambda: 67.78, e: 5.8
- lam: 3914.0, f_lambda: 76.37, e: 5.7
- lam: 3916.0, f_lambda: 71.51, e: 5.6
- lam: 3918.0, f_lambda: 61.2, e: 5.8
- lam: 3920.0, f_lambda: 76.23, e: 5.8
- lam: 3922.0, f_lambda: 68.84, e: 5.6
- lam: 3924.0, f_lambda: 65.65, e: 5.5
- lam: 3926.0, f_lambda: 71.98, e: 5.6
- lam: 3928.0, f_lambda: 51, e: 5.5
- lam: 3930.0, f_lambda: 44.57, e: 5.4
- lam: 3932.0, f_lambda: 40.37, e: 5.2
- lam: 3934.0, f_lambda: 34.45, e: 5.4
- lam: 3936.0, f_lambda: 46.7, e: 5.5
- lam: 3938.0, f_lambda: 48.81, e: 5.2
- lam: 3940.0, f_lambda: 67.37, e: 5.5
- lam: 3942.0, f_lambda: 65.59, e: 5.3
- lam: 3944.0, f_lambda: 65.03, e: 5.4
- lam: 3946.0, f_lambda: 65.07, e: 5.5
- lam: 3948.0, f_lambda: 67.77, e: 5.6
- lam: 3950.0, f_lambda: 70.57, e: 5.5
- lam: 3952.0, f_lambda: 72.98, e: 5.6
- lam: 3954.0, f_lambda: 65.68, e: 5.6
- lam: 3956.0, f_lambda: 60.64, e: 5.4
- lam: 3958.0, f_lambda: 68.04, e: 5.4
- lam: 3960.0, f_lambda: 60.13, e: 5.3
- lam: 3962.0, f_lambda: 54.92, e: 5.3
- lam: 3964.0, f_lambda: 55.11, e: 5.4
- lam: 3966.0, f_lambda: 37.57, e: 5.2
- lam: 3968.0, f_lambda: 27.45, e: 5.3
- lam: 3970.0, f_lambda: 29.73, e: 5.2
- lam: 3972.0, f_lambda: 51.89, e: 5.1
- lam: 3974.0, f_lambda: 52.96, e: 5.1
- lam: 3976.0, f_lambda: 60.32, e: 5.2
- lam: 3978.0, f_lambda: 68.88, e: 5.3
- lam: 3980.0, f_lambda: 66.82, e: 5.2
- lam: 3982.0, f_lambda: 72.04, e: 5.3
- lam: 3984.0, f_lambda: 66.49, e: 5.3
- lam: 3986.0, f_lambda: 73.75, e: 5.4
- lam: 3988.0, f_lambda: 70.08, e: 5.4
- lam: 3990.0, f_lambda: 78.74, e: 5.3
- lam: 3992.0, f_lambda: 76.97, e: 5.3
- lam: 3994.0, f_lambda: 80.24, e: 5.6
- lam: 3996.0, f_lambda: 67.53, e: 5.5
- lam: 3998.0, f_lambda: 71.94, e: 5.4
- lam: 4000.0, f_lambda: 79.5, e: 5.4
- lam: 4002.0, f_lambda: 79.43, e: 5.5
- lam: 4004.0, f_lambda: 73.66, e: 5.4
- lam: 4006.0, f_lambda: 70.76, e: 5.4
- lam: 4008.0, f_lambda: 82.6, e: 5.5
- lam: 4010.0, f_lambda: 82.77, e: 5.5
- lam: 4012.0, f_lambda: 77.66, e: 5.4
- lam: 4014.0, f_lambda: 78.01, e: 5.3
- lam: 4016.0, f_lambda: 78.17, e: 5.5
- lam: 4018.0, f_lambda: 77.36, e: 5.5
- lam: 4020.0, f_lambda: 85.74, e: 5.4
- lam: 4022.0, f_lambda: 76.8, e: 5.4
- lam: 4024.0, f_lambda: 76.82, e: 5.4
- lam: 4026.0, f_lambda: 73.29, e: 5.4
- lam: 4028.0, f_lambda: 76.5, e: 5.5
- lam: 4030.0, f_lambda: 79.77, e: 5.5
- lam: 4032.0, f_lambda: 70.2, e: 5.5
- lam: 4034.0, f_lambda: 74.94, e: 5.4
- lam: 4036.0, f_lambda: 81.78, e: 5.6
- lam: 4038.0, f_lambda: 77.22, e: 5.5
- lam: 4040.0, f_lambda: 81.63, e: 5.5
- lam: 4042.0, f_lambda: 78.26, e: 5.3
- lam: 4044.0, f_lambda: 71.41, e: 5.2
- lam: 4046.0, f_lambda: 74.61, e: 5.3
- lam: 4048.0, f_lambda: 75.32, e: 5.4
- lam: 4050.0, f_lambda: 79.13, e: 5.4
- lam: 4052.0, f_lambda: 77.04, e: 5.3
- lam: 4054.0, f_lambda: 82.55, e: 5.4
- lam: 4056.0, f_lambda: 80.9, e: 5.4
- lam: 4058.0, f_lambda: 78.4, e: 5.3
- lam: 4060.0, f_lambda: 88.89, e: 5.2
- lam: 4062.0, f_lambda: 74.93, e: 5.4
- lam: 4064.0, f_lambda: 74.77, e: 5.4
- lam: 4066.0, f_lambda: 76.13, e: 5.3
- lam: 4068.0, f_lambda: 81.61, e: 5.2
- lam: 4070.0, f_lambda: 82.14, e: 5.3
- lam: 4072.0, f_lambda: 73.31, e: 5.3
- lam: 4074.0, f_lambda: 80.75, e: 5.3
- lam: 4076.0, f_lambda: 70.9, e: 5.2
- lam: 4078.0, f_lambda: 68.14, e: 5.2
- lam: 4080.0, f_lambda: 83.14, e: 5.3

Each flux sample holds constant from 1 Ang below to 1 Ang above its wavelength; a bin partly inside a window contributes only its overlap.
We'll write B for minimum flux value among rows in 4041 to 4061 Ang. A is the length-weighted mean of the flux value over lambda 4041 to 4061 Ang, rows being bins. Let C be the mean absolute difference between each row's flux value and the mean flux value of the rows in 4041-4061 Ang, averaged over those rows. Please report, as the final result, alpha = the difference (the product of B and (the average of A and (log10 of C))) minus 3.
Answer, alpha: 2824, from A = 79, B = 71.41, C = 3.4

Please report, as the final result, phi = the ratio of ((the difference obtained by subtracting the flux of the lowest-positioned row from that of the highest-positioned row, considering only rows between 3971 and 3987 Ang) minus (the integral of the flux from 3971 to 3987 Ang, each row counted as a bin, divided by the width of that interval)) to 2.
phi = -21.1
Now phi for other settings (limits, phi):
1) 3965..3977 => -10.3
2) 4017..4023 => -40.3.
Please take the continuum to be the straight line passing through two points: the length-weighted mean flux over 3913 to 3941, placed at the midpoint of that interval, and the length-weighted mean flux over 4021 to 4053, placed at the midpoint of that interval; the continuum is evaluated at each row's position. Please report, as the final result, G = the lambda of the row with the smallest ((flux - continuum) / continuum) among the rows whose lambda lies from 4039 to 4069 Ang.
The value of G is 4044.0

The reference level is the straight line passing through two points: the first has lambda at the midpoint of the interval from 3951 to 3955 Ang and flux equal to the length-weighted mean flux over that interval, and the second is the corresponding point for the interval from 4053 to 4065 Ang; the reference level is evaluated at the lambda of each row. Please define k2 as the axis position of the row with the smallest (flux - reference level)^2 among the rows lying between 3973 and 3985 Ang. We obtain 3982.0 Ang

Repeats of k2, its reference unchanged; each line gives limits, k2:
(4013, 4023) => 4022.0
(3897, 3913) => 3906.0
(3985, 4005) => 4004.0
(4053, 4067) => 4056.0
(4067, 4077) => 4068.0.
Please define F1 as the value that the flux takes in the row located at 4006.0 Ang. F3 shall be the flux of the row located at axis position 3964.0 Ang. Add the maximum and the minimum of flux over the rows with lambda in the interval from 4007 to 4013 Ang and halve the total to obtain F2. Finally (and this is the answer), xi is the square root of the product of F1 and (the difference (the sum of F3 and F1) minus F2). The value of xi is 57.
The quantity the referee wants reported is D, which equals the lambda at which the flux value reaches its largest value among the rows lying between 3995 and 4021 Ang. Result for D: 4020.0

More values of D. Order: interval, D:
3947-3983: 3952.0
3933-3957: 3952.0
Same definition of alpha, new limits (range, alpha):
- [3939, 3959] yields 2037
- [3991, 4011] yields 2603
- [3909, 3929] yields 1748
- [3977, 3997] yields 2417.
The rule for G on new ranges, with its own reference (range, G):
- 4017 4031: 4026.0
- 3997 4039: 4032.0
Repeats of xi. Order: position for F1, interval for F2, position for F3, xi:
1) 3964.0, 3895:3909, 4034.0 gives 61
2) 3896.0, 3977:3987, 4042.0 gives 63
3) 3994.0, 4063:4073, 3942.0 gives 74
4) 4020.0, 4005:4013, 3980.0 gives 81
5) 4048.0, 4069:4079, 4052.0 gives 76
